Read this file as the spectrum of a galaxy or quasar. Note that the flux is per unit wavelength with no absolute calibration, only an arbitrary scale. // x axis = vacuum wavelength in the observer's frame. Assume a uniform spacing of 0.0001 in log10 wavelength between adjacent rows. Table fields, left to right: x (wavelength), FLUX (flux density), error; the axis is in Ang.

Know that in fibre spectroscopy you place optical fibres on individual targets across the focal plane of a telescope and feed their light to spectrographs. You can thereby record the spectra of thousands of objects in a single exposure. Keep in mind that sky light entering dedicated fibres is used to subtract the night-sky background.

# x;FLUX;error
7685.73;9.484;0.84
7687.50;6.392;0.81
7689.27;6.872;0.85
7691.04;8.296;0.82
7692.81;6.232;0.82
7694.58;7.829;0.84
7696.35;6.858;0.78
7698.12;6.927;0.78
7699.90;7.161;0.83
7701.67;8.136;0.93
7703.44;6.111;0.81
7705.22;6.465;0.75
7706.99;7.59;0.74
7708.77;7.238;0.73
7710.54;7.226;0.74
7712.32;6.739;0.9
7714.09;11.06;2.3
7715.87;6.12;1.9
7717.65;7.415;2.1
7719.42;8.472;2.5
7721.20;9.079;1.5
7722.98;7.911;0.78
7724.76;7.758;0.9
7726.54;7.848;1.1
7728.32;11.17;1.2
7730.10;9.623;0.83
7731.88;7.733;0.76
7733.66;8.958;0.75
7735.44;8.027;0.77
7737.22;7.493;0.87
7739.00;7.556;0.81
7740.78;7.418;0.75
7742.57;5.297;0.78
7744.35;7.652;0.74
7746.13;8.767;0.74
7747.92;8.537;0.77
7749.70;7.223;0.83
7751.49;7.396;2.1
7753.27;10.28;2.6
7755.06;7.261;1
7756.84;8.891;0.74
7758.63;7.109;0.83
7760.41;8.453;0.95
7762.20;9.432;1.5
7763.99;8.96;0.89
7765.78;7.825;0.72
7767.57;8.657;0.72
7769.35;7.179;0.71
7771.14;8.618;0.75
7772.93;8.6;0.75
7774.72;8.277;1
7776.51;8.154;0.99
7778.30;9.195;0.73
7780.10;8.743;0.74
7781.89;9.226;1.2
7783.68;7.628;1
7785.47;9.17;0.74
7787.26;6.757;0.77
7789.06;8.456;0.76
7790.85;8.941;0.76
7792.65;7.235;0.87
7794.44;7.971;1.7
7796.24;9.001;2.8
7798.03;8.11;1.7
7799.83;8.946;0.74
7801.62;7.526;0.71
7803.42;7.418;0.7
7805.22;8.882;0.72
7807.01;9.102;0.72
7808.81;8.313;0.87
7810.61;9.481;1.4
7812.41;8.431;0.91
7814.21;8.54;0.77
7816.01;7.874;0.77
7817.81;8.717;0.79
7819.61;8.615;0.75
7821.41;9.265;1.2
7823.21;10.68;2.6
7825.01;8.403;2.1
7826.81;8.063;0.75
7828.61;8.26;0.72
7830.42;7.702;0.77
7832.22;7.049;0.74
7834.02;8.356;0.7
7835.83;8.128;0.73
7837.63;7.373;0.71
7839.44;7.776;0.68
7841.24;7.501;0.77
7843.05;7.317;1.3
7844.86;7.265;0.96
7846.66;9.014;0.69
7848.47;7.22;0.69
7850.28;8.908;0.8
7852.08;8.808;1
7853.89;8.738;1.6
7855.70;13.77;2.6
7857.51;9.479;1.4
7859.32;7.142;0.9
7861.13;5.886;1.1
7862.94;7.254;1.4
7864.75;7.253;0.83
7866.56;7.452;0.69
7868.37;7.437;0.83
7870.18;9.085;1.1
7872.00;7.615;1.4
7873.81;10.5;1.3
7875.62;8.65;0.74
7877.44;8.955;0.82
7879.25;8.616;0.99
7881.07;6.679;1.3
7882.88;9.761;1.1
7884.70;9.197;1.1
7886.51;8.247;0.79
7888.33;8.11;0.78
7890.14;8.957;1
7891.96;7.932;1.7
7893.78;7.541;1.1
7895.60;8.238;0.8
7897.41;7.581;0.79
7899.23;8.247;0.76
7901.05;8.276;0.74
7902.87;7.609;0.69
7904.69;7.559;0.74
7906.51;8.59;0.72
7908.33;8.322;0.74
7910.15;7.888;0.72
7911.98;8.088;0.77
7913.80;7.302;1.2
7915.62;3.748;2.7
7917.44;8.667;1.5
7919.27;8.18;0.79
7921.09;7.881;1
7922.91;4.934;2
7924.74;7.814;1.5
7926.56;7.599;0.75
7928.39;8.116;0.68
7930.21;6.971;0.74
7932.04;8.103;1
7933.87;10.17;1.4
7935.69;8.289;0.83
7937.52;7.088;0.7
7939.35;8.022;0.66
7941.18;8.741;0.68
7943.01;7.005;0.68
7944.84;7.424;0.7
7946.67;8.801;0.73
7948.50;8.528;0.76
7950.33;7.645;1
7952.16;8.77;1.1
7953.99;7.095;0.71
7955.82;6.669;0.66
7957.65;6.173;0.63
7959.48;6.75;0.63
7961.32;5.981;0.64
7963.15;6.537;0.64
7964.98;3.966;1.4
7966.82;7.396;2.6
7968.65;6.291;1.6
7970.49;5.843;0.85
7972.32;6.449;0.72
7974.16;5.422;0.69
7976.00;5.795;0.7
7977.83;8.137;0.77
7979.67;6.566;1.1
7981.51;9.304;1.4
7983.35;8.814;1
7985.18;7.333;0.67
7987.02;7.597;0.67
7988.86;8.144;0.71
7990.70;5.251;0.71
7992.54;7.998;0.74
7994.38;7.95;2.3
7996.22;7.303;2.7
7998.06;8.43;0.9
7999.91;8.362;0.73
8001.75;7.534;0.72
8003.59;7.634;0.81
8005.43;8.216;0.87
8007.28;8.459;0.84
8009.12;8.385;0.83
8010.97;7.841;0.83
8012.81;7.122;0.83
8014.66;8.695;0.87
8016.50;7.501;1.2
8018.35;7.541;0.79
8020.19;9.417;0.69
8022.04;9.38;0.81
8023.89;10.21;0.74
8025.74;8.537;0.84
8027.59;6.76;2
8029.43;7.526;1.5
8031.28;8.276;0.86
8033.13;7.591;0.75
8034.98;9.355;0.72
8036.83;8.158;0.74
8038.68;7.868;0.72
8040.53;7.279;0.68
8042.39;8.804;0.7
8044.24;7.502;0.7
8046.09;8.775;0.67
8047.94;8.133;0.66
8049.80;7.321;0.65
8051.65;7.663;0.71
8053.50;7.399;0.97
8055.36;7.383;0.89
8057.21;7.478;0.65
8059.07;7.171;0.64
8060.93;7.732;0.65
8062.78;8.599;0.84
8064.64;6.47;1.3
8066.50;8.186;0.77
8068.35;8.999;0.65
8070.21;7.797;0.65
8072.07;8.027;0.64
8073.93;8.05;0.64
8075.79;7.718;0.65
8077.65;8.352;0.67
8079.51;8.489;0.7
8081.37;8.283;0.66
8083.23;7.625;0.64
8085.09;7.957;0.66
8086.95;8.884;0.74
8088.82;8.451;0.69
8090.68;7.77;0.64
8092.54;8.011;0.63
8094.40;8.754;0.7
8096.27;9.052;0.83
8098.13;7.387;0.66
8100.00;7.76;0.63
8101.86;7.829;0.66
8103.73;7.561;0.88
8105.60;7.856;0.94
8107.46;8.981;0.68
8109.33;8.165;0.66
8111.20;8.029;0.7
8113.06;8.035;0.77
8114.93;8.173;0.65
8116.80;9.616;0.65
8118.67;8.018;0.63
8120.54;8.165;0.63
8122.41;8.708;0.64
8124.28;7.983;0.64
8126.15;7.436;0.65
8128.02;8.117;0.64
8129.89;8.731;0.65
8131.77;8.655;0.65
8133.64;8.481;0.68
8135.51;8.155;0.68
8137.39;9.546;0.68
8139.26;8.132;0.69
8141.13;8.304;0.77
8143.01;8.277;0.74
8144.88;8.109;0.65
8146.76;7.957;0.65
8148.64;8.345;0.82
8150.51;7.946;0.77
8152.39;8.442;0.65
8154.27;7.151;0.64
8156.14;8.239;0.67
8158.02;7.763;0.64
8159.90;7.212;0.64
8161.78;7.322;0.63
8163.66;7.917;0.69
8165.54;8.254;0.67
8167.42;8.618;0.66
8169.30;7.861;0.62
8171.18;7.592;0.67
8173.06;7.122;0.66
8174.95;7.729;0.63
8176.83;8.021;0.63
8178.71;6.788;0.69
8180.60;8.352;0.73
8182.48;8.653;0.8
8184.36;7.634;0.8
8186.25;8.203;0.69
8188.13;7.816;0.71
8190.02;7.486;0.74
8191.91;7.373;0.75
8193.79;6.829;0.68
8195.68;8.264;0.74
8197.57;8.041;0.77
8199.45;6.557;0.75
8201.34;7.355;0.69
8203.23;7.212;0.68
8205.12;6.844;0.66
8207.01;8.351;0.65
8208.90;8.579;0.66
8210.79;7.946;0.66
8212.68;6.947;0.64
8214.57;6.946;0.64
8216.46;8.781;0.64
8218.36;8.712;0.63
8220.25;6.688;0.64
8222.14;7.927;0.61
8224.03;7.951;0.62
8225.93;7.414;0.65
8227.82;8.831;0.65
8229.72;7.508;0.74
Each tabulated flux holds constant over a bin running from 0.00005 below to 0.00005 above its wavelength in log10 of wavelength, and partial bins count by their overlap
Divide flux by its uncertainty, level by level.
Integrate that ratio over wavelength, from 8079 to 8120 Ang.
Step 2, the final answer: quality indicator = 487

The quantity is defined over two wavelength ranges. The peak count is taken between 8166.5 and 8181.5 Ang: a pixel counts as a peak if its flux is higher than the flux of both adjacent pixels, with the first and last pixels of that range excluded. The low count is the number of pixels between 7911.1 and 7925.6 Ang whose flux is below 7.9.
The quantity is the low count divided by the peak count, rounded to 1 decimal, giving 5.0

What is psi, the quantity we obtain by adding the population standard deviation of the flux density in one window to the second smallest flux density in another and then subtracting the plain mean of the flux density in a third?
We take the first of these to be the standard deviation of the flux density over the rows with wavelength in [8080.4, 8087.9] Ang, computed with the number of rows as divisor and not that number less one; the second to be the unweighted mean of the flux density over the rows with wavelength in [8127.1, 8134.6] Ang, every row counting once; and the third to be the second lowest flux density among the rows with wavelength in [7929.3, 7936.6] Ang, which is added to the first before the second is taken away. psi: 0.1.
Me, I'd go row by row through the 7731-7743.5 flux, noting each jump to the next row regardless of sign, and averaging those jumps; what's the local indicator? 0.84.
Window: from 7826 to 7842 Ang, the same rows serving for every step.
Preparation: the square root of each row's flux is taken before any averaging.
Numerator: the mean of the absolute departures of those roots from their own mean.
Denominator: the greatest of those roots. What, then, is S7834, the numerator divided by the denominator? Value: 0.022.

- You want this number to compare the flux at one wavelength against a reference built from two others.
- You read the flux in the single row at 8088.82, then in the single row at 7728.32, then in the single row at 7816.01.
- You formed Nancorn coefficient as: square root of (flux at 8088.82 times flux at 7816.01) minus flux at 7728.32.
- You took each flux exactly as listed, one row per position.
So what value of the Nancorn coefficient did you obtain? -3.0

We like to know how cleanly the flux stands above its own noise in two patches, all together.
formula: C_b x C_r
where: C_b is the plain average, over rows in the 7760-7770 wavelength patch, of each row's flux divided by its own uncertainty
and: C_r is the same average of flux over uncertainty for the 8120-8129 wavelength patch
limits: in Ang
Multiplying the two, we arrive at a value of 123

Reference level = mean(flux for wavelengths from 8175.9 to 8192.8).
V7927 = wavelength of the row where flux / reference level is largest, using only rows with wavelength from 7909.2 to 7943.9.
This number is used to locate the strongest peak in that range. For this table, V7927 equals 7933.87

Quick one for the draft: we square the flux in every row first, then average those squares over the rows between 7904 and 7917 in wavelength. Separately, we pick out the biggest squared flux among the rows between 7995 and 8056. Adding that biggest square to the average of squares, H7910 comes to 161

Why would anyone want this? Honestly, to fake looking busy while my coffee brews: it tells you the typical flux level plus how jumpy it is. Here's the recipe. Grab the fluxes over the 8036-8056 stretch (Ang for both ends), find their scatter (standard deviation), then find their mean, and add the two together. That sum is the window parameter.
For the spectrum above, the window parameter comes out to 8.4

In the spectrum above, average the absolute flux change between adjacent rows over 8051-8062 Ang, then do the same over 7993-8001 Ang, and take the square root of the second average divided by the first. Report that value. 1.57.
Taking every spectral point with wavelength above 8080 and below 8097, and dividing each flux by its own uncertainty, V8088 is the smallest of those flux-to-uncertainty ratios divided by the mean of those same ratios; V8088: 0.90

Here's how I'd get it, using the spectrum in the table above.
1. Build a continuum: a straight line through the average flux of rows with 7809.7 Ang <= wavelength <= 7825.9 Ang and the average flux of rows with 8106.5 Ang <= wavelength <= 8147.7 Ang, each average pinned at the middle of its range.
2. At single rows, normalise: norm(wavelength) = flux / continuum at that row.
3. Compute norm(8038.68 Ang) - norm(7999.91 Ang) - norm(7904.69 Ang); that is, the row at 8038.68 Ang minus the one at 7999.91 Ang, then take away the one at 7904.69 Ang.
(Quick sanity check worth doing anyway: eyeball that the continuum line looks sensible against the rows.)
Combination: -0.92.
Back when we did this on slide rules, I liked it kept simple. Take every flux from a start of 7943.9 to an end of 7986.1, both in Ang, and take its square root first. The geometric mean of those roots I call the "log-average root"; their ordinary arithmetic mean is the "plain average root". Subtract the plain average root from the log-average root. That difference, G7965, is -0.012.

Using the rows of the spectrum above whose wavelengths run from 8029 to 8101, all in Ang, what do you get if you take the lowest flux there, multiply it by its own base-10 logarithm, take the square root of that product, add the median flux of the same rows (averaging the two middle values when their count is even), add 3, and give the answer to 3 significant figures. 13.2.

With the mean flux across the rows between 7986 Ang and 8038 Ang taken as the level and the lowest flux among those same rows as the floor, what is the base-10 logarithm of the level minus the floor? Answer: 0.45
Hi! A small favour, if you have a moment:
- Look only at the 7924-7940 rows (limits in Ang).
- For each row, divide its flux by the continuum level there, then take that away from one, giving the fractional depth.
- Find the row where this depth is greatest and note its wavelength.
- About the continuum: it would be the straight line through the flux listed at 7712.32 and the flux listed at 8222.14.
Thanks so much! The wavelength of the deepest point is 7930.21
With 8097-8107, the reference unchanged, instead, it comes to 8098.13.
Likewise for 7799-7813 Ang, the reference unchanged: 7803.42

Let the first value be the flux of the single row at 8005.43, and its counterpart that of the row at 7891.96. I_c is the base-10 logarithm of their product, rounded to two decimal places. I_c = 1.81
